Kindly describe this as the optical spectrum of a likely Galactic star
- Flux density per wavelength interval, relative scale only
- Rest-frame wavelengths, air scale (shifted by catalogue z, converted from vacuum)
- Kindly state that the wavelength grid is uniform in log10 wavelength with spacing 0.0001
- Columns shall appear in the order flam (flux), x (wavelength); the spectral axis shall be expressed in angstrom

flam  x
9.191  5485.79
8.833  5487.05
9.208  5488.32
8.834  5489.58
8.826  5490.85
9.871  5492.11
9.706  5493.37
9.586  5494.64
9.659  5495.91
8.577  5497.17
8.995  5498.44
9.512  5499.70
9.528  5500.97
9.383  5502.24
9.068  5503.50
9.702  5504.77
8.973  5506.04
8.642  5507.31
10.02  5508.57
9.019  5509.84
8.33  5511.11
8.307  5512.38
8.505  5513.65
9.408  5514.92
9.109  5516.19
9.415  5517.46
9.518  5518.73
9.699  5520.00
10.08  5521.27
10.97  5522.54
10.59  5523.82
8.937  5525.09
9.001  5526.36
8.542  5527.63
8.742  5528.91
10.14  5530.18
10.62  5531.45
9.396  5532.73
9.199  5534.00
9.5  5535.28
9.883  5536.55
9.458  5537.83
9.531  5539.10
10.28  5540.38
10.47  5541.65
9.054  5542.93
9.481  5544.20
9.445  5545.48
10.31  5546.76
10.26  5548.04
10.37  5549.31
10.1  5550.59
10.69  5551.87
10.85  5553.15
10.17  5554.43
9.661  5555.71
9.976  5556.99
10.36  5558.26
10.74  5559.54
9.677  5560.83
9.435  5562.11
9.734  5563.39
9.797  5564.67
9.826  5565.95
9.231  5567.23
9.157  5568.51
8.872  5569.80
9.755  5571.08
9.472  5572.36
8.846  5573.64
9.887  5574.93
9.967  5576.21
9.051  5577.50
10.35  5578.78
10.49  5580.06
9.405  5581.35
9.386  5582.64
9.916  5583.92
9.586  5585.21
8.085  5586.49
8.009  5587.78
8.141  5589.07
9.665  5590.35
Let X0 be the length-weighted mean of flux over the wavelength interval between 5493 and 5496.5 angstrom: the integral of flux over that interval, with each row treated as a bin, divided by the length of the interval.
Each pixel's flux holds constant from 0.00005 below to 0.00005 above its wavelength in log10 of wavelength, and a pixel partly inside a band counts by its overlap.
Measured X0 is 9.6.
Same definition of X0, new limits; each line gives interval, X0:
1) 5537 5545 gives 9.7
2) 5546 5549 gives 10.3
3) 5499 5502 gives 9.5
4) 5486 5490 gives 9.0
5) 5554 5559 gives 10.1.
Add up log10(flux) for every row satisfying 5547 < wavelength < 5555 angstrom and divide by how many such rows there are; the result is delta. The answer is 1.02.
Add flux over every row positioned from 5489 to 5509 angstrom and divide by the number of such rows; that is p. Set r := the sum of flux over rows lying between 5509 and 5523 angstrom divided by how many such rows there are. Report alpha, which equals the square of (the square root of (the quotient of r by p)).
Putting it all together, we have 1.00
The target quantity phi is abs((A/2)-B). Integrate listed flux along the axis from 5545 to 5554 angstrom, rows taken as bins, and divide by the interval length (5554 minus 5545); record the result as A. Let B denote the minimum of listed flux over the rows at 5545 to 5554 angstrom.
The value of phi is 4.3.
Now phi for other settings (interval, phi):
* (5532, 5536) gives 4.5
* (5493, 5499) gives 3.9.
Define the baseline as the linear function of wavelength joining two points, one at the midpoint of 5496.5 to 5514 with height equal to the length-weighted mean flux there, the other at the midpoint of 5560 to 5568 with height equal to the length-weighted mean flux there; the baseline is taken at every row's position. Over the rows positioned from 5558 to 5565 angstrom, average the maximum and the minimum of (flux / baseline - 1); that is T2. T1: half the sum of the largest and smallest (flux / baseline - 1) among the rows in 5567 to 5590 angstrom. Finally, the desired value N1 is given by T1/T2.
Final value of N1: -1.2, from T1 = -0.058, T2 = 0.051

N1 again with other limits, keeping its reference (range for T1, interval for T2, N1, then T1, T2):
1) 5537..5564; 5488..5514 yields 6.0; 0.050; 0.008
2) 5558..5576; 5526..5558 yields 0.5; 0.015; 0.031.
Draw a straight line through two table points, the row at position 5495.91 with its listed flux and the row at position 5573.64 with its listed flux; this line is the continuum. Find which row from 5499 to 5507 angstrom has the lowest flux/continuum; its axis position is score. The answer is 5506.04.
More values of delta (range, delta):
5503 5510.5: 0.96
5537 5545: 0.99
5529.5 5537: 0.99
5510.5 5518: 0.95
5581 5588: 0.96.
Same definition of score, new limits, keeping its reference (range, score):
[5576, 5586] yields 5577.50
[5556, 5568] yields 5567.23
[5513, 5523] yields 5513.65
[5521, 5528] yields 5527.63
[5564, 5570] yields 5569.80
